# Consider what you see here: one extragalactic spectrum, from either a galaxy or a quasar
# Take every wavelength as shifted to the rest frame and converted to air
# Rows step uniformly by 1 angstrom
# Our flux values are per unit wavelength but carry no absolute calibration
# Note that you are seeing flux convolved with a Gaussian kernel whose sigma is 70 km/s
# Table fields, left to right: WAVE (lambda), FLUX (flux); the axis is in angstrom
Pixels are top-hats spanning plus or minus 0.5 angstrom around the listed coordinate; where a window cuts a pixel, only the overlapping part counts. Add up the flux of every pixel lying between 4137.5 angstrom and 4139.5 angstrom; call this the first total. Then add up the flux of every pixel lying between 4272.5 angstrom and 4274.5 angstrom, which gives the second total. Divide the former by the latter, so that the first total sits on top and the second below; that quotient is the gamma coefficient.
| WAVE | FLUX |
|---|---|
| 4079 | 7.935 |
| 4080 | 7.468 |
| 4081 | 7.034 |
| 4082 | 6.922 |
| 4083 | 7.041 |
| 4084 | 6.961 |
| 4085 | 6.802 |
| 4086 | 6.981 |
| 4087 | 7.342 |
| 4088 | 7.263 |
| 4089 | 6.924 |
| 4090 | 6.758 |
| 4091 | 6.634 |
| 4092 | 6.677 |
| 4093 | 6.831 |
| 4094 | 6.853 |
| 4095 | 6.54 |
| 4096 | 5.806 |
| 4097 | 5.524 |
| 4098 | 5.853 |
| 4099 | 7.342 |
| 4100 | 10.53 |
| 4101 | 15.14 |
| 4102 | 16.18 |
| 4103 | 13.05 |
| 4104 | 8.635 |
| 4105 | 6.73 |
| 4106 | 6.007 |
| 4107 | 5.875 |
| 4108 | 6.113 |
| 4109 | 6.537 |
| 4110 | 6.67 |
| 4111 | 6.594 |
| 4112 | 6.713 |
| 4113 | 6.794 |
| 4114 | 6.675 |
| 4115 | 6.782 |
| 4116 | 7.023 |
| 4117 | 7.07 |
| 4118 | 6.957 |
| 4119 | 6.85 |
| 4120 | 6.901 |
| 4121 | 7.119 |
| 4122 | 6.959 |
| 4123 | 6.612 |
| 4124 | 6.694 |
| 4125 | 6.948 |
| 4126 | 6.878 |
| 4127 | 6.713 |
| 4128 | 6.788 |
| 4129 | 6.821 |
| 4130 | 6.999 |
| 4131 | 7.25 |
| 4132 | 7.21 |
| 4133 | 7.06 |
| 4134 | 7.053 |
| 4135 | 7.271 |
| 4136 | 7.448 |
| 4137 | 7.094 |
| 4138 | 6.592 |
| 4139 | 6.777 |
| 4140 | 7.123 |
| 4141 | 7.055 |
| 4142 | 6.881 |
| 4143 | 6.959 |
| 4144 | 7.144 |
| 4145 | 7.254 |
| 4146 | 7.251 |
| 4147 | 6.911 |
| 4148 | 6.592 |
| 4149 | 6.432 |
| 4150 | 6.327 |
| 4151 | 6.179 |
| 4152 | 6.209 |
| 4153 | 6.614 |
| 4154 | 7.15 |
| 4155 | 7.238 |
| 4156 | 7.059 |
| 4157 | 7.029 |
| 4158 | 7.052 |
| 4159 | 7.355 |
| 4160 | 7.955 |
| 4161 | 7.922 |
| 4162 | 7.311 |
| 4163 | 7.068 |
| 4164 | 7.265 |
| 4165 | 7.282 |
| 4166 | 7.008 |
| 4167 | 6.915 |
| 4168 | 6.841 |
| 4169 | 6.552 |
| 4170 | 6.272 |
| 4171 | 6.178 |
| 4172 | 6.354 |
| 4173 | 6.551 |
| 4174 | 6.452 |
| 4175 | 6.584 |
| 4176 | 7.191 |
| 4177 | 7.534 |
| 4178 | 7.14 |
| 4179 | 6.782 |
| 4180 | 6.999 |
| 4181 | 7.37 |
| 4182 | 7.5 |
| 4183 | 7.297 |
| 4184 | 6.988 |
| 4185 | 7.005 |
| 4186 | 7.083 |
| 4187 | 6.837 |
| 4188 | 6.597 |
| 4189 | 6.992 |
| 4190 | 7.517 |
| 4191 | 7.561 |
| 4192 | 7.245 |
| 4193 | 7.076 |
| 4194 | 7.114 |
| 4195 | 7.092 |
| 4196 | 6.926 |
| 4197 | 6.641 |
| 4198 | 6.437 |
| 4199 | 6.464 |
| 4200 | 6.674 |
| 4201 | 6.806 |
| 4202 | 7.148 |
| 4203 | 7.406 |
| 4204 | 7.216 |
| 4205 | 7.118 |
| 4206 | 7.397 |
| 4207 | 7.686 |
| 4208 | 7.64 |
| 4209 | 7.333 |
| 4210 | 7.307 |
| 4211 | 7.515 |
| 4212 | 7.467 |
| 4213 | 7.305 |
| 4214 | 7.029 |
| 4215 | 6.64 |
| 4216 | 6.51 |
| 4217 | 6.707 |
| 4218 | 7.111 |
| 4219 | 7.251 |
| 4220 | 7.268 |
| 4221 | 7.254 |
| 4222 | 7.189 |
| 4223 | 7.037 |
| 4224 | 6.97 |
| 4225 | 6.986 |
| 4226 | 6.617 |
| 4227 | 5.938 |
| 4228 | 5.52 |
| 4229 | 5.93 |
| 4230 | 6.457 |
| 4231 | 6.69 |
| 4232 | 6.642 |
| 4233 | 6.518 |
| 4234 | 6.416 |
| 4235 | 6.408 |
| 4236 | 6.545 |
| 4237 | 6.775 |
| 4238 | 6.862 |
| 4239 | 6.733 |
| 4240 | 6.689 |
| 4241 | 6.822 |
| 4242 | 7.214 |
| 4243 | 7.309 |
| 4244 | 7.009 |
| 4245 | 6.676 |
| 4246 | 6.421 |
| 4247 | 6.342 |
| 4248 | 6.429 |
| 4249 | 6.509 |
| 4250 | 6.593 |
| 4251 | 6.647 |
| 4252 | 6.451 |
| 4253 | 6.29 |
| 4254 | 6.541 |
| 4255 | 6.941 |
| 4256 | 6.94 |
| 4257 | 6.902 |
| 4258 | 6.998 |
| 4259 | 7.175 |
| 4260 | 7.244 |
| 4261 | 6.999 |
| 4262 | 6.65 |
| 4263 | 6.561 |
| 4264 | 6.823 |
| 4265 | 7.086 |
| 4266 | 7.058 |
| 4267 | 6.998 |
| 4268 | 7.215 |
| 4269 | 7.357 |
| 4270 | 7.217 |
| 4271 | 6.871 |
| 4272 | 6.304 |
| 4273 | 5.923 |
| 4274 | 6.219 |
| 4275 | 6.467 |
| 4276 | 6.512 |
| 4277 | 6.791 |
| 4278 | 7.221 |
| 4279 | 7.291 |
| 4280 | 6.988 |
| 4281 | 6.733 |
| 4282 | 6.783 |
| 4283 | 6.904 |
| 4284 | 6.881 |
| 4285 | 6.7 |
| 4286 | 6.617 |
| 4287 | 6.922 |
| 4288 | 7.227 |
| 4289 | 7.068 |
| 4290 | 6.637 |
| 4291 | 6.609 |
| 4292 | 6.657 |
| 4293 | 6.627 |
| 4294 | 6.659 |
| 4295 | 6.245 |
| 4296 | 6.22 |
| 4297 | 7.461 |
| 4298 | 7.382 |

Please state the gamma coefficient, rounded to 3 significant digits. 1.10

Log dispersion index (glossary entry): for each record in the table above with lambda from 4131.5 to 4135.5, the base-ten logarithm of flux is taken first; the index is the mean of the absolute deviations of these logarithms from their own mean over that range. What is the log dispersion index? 0.0056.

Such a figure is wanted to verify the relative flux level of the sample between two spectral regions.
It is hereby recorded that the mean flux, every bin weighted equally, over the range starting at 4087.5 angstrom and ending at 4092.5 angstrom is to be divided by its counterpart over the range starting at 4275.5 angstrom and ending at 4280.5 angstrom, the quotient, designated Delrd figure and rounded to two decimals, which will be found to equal 0.98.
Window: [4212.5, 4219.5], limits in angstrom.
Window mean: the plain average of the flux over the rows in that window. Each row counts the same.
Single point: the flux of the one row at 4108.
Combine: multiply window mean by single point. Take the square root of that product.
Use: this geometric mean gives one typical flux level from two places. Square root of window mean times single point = 6.51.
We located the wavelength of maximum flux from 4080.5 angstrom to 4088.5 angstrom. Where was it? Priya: 4087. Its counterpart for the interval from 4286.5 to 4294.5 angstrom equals 4288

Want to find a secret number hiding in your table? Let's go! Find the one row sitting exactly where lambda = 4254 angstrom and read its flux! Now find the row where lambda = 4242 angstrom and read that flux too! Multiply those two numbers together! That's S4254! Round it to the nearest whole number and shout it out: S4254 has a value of 47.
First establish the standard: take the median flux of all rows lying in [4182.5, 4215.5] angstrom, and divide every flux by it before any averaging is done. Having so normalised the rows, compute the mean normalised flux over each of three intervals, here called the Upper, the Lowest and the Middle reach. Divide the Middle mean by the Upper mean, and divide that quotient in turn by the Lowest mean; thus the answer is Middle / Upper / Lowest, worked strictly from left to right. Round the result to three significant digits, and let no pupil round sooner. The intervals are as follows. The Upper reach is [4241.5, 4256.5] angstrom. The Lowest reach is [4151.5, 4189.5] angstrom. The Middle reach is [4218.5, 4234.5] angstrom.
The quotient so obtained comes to 1.02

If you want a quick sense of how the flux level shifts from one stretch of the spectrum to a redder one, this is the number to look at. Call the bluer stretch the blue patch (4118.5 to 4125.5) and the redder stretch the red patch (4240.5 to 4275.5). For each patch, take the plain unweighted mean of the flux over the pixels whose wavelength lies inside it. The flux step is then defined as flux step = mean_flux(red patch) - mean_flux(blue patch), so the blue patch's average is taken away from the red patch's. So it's -0.09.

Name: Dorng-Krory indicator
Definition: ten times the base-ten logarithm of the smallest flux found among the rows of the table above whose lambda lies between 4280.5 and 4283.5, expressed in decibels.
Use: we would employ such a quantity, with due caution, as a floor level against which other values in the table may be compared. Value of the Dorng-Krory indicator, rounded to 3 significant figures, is 8.28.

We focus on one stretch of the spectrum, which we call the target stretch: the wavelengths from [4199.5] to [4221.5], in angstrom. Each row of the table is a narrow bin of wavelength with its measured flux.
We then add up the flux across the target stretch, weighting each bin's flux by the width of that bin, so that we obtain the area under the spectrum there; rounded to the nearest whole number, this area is 158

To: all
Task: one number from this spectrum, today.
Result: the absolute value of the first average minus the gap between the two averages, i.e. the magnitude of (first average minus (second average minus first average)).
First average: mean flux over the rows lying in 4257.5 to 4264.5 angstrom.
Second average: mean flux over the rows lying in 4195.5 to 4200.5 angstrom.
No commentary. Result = 7.2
